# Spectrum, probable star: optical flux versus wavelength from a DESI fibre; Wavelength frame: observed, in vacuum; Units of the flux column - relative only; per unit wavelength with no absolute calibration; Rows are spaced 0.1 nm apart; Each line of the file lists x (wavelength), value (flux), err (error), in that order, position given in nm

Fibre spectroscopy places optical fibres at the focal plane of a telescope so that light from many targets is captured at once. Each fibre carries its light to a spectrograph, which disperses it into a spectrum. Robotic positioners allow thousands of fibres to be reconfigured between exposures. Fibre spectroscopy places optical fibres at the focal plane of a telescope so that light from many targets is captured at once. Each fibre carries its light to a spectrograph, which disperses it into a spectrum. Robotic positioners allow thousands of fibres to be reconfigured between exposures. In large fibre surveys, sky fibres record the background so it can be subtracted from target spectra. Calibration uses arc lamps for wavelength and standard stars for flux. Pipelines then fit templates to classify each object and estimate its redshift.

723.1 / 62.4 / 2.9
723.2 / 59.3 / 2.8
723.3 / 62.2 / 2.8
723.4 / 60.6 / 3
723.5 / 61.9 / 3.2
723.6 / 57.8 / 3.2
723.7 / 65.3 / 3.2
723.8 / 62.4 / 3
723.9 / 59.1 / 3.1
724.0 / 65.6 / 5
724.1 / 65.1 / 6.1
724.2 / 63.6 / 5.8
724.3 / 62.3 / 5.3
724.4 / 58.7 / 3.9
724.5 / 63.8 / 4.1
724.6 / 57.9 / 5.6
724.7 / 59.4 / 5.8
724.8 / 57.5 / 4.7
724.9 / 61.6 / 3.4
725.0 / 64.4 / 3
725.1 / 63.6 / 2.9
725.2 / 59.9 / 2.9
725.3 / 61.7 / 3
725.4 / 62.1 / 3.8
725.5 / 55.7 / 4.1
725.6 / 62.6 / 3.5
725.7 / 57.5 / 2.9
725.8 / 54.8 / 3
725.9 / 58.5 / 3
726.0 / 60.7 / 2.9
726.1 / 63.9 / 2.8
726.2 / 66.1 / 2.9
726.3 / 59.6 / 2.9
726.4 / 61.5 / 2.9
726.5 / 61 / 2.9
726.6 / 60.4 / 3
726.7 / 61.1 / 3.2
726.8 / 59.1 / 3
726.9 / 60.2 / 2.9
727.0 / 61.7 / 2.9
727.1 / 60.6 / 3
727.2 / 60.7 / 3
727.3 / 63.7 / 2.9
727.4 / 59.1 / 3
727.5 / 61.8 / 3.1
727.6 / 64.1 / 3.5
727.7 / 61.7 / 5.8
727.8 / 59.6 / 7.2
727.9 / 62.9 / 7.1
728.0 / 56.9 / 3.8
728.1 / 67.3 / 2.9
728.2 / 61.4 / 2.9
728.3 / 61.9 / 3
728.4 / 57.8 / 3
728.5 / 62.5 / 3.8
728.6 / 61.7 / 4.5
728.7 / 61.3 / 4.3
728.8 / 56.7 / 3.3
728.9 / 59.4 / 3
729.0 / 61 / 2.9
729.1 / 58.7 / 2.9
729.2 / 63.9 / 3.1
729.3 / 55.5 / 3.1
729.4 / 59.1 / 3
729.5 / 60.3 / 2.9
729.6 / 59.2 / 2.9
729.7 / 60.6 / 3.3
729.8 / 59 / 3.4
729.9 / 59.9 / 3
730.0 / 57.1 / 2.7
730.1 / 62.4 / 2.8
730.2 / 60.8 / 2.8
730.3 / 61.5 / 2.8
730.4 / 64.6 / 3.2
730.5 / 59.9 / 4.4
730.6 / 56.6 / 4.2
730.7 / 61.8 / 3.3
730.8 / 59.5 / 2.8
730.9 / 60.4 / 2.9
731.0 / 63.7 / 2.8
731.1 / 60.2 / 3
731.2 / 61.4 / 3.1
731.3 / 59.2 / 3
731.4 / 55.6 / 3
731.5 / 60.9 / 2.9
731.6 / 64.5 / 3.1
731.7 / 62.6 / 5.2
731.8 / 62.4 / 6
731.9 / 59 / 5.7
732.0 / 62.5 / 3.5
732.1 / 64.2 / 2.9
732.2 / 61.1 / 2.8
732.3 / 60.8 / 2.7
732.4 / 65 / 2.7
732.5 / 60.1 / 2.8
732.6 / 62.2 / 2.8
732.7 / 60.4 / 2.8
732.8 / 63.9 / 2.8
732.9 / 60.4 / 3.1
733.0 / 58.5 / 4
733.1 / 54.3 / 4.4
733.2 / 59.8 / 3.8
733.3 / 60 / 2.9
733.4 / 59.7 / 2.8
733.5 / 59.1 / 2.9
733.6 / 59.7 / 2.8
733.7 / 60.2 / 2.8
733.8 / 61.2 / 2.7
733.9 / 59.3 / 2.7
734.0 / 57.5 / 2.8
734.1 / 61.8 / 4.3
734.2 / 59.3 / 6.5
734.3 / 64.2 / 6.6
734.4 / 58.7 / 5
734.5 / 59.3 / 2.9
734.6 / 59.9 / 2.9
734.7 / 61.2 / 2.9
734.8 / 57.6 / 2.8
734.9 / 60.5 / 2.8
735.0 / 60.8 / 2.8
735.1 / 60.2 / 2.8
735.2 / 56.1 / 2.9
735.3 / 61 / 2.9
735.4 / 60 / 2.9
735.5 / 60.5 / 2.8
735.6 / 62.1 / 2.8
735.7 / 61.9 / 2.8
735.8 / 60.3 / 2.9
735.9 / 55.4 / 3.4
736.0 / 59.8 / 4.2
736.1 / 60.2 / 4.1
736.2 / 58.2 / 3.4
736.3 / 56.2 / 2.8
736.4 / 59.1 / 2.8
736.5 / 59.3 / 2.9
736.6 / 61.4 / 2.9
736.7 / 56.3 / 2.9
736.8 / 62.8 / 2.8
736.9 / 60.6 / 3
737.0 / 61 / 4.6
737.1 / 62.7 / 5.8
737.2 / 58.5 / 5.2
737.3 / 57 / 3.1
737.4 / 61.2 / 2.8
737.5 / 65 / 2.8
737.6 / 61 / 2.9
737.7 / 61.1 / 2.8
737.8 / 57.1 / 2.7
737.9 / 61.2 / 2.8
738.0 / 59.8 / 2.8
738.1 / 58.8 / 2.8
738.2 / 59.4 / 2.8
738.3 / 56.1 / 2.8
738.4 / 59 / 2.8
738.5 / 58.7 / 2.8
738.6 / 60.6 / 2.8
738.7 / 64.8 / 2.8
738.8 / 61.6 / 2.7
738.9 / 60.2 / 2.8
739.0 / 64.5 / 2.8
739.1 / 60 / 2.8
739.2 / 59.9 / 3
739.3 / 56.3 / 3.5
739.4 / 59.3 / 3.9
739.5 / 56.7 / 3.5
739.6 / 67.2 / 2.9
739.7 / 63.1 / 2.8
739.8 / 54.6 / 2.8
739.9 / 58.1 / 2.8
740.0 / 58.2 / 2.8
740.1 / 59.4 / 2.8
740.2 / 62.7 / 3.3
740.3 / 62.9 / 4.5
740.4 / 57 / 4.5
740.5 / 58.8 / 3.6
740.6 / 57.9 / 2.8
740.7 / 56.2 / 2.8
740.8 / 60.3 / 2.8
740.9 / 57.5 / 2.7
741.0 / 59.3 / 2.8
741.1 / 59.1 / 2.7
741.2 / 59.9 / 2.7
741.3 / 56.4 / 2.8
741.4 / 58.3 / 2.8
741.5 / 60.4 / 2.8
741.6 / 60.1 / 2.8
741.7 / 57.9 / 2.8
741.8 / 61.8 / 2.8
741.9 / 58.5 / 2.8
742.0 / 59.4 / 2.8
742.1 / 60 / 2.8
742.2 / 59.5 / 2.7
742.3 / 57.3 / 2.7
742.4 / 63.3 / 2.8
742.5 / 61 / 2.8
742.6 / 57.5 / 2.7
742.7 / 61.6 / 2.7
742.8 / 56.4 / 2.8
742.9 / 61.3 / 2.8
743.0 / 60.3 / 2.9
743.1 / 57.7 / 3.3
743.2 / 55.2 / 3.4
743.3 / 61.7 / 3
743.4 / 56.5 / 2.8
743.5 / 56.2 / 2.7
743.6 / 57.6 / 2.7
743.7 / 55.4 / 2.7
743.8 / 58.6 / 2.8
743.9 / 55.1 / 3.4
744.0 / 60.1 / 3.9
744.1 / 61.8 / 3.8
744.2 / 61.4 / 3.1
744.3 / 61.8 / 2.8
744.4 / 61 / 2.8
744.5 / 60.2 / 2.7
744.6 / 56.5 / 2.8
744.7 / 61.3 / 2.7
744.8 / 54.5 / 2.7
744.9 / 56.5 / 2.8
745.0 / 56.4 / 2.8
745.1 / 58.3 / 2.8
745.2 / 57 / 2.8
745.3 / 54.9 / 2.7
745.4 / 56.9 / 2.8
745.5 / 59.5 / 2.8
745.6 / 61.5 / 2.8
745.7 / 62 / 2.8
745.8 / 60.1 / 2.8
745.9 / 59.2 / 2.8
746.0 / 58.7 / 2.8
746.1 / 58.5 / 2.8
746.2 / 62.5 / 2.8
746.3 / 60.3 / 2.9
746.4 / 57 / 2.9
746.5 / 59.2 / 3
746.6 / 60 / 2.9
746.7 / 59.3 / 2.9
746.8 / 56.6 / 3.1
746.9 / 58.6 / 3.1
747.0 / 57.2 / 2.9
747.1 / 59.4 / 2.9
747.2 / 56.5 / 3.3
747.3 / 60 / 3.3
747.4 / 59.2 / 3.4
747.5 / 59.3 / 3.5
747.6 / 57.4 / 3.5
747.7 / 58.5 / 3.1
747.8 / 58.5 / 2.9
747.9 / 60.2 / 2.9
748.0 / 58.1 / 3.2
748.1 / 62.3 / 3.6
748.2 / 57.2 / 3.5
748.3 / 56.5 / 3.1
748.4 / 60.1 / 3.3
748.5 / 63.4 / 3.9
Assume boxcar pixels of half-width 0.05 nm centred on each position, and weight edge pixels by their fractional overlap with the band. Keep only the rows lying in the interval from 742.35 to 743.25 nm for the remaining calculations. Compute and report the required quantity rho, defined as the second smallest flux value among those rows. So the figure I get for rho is 56.4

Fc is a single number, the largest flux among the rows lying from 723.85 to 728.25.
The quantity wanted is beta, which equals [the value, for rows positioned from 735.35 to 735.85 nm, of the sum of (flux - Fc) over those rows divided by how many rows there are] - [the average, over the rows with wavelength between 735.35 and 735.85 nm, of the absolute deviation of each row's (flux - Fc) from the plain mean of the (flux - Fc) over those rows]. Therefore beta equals -7.2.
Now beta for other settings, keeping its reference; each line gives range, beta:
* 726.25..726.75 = -7.2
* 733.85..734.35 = -8.9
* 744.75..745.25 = -11.6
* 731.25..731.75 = -9.3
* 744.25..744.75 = -8.6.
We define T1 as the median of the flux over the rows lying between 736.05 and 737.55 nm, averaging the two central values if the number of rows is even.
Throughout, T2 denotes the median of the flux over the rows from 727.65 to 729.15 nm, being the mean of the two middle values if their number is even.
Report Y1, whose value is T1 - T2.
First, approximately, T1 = 60.2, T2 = 61.3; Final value -1.1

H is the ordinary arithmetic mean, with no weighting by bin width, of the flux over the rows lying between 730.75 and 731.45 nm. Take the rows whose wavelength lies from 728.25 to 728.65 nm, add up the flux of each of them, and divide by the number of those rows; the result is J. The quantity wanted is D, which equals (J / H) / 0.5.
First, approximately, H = 60.0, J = 61.0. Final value 2.03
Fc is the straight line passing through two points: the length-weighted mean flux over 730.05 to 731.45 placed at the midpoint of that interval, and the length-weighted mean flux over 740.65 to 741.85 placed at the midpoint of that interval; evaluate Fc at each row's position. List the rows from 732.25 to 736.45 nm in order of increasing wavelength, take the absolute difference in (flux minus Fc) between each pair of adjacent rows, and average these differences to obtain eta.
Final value 2.3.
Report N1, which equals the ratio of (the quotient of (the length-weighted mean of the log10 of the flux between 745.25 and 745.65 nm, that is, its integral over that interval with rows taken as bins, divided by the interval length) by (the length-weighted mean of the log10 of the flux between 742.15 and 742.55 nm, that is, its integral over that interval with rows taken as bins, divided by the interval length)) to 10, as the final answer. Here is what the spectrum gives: 0.099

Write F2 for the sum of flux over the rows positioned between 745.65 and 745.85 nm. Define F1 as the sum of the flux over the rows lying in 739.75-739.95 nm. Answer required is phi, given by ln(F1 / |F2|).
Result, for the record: -0.08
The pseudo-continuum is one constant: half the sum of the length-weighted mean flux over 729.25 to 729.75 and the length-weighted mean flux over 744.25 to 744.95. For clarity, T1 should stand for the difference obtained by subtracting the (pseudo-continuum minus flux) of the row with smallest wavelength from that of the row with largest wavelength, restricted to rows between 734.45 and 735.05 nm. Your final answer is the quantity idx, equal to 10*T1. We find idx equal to -15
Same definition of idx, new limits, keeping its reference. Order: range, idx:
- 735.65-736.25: 37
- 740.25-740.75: 67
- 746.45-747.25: 27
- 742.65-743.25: 64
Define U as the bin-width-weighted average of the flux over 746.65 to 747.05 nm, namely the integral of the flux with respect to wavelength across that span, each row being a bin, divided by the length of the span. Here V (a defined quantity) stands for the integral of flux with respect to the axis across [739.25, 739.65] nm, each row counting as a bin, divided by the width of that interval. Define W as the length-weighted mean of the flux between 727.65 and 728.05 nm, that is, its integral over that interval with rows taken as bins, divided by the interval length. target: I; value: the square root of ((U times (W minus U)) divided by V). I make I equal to 1.5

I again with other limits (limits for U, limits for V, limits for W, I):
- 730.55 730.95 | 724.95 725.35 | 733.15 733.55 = 0.3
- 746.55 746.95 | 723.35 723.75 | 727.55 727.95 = 1.8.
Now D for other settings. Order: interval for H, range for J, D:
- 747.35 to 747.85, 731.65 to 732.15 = 2.12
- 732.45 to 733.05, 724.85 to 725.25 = 2.05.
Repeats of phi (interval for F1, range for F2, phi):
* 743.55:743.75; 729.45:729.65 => -0.06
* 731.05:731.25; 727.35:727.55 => 0.01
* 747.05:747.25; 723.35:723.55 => -0.06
